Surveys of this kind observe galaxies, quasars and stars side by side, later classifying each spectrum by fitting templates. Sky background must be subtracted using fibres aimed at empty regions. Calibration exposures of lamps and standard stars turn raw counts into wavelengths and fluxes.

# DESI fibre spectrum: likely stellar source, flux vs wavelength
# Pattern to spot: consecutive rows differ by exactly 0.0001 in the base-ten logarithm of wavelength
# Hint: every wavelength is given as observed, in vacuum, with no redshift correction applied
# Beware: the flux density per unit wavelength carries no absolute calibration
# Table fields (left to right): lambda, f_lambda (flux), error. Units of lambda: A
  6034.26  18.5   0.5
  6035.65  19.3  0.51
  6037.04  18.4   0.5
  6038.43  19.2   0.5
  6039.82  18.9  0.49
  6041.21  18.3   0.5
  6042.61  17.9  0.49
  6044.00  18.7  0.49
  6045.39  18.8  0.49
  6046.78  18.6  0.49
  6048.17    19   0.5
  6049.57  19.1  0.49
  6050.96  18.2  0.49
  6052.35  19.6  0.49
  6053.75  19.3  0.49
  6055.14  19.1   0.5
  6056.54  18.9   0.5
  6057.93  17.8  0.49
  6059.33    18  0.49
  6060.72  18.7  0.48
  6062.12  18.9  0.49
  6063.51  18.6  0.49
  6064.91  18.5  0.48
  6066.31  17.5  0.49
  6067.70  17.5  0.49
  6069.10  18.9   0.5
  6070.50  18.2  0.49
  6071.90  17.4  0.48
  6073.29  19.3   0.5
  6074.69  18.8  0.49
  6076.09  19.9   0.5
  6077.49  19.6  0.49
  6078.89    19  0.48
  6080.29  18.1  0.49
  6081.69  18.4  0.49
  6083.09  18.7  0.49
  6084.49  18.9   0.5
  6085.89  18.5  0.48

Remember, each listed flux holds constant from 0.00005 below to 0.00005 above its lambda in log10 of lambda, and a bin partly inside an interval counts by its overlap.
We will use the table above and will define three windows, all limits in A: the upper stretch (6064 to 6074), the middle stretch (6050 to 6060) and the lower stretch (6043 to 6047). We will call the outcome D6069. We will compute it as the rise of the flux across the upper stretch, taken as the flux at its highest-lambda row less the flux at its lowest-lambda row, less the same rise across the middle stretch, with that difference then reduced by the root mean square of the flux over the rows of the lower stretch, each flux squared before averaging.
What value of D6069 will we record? -17.7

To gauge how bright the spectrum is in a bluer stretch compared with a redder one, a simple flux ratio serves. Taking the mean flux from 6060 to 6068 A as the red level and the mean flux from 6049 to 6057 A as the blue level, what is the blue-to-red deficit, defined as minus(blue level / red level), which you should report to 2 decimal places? -1.04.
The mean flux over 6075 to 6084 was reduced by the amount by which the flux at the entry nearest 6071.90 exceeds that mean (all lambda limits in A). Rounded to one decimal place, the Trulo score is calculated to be 20.5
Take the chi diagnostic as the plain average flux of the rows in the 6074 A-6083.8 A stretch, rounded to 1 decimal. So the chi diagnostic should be 18.9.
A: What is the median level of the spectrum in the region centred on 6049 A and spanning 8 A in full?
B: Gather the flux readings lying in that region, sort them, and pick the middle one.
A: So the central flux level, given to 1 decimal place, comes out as 18.9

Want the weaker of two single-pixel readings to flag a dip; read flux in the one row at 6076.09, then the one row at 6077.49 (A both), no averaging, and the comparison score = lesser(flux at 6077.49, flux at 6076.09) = 19.6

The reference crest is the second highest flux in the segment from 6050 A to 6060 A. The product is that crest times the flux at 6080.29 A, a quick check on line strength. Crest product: 349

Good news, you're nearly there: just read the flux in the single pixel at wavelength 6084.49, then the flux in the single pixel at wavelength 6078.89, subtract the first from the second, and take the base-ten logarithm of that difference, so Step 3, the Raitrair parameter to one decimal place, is -1.0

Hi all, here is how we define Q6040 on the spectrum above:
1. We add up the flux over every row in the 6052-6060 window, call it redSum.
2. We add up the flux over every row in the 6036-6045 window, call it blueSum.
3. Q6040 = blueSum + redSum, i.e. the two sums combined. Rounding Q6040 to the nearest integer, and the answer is 224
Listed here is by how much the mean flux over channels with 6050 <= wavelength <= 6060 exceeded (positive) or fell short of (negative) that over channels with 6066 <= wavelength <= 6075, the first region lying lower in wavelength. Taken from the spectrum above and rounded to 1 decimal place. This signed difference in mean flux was 0.5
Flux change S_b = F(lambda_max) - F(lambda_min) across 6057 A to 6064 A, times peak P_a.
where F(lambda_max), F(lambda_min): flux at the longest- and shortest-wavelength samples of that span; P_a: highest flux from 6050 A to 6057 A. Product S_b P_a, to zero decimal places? 16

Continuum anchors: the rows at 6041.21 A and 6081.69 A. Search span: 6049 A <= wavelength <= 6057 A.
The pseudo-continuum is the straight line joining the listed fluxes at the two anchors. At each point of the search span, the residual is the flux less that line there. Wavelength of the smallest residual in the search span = 6050.96 A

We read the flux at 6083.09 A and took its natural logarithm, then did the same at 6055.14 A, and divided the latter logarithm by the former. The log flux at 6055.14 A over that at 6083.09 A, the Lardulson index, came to 1.01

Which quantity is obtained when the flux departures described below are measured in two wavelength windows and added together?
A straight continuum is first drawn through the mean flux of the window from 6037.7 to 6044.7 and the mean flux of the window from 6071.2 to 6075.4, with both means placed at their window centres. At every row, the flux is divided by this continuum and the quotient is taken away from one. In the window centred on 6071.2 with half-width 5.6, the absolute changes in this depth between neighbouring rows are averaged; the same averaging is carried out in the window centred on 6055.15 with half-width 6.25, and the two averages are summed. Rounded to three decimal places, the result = 0.083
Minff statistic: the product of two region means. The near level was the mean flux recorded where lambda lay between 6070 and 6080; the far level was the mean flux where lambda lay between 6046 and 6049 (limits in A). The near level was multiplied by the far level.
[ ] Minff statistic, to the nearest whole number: 355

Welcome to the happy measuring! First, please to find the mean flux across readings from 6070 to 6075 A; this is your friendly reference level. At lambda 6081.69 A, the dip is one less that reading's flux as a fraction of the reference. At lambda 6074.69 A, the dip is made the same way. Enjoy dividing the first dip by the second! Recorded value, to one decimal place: -0.1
